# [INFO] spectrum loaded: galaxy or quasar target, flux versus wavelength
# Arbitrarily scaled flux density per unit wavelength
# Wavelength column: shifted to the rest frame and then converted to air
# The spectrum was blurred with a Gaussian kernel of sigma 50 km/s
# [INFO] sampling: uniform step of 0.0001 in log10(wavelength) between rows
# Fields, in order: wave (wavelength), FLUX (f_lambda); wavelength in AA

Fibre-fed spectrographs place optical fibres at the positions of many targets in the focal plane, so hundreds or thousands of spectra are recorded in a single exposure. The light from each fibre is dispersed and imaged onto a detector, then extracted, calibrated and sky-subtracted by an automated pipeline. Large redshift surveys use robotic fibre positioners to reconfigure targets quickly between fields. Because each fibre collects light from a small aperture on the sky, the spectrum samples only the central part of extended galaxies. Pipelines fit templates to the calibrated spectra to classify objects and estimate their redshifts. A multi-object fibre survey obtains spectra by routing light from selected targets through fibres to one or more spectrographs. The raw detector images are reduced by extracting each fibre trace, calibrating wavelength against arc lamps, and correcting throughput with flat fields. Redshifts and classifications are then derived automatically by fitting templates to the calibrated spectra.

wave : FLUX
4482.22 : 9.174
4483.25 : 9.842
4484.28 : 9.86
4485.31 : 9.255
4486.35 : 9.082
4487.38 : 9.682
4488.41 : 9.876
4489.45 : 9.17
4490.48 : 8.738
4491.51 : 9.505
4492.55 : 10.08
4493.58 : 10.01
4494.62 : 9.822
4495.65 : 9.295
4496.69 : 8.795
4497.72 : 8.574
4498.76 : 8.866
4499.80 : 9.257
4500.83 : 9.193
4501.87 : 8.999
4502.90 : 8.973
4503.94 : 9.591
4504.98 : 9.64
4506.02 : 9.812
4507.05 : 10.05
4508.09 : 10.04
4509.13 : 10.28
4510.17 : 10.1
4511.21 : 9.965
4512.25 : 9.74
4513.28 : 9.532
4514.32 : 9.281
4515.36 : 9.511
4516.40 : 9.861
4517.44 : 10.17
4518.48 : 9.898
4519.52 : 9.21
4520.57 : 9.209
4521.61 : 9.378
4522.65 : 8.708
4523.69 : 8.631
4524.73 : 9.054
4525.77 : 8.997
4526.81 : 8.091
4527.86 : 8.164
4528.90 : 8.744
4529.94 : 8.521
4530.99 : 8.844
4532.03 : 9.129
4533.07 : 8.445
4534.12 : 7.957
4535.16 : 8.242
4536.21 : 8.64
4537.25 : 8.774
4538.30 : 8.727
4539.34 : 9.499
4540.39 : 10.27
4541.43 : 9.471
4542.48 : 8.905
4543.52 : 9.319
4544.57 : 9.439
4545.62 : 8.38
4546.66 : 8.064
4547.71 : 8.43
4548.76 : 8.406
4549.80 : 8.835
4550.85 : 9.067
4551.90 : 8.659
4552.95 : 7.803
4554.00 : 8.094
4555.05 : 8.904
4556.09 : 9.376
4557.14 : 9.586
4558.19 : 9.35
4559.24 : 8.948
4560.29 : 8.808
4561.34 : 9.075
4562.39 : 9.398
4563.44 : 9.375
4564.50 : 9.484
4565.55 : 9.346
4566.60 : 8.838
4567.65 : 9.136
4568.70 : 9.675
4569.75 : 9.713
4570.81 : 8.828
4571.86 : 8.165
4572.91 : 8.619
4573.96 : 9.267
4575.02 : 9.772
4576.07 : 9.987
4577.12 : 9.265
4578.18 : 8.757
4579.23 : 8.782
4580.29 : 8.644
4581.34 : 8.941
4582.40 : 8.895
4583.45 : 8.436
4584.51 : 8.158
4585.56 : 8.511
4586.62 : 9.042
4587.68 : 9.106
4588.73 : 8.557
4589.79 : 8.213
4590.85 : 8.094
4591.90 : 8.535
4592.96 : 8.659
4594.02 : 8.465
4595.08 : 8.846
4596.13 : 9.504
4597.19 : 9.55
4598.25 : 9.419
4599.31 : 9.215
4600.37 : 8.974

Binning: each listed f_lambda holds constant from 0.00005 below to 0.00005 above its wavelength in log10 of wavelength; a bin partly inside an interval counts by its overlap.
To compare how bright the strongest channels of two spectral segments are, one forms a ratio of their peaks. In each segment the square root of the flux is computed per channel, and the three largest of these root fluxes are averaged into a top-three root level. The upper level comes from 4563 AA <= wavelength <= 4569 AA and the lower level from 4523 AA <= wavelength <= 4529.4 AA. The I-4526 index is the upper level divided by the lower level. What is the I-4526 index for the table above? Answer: 1.03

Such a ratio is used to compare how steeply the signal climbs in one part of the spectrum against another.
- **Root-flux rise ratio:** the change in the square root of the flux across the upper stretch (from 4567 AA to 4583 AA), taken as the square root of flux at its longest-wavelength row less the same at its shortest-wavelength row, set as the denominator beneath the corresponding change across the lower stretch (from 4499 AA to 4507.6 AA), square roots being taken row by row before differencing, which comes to -3.2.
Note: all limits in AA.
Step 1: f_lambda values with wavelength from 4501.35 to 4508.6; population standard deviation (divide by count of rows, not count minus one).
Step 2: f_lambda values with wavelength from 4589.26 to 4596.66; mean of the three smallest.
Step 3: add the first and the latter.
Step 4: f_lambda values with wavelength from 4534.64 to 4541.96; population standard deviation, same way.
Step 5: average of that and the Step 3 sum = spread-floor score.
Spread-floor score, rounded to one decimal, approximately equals 4.7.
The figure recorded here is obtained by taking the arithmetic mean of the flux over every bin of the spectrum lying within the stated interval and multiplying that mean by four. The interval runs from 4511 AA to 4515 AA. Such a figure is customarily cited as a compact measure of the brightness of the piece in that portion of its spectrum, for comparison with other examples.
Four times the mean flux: 38.5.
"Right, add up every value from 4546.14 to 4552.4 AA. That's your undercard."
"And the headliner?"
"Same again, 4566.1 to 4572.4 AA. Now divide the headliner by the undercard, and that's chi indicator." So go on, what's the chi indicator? 1.06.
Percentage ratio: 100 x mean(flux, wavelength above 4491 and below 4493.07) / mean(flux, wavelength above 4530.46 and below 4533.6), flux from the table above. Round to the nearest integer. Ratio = 111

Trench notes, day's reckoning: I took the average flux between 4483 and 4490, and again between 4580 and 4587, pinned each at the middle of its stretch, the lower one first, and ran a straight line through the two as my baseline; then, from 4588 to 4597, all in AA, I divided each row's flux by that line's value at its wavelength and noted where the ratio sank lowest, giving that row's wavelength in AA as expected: 4590.85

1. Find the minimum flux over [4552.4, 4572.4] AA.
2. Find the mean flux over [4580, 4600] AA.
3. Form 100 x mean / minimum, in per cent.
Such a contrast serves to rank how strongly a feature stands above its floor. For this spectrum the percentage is 113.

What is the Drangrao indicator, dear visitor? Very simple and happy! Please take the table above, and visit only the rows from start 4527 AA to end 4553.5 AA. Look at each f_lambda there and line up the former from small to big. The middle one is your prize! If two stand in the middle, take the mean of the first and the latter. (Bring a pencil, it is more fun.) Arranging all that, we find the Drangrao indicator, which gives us 8.7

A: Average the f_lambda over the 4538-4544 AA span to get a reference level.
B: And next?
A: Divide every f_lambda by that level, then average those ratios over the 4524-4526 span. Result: 0.96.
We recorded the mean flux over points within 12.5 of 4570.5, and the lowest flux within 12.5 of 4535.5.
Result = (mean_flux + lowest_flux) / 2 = 8.5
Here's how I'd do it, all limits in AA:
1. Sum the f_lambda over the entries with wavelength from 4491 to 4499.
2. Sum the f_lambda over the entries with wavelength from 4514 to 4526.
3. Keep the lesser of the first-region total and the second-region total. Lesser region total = 75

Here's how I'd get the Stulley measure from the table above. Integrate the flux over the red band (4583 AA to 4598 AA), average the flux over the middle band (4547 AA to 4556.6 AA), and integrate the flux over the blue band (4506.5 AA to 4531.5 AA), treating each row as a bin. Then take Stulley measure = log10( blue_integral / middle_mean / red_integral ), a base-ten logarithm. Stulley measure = -0.7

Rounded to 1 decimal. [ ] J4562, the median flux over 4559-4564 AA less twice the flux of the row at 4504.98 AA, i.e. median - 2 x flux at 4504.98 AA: -10.2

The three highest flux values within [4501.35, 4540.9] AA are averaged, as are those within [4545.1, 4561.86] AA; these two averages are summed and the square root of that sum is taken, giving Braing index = 4.44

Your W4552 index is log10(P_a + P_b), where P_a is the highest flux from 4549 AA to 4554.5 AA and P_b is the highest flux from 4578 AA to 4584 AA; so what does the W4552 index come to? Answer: 1.26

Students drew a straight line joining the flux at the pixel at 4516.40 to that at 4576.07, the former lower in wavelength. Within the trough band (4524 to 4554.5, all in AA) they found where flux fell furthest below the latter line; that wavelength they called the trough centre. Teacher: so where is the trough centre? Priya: 4552.95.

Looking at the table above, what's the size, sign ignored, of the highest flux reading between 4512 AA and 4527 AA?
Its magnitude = 10.2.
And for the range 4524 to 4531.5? 9.1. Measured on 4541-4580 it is 10.0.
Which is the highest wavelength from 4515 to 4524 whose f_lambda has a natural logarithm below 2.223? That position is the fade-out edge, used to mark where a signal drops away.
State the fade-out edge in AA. 4523.69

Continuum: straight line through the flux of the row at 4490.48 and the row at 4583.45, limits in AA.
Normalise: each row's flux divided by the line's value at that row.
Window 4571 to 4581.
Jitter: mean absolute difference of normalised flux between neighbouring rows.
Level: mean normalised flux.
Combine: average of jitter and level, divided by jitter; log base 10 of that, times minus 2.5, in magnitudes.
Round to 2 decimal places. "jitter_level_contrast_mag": -2.67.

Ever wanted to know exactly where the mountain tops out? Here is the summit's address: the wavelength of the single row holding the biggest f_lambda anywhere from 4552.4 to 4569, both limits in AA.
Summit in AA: 4568.70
